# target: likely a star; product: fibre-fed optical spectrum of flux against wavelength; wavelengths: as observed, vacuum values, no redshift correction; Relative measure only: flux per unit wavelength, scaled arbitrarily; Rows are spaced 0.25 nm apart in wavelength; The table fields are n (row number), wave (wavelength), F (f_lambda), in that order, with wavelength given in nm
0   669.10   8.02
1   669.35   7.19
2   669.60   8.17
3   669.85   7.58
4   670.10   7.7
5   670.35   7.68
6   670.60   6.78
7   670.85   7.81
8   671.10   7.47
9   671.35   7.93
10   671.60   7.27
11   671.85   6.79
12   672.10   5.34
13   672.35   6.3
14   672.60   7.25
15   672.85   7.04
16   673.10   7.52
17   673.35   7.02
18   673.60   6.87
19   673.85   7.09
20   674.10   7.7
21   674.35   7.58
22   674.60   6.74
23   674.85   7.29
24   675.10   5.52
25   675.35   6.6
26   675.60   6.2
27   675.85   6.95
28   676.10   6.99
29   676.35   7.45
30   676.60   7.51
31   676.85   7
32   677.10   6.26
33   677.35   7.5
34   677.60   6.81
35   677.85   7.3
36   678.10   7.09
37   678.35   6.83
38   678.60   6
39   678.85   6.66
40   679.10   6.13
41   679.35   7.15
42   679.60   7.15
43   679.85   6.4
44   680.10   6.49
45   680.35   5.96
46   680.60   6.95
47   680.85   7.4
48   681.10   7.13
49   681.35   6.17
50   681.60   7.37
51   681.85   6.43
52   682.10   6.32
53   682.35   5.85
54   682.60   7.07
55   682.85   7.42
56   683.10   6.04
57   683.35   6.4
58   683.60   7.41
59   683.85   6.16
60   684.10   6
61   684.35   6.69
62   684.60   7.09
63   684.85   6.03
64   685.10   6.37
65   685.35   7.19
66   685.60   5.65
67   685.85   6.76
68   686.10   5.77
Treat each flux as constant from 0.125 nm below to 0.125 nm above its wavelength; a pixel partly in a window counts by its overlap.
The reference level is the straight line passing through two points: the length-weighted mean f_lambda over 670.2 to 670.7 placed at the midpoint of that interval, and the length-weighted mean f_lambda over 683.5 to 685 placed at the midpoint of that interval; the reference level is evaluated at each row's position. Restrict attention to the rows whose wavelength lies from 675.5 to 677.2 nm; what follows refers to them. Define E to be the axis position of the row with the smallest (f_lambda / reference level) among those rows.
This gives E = 675.60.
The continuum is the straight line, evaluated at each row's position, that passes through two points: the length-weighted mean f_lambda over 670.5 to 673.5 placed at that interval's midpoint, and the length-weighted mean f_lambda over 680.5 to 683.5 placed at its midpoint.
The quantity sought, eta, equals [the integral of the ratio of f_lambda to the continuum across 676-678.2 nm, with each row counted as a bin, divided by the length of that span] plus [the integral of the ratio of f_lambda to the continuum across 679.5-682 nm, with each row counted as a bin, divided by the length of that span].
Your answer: 2.03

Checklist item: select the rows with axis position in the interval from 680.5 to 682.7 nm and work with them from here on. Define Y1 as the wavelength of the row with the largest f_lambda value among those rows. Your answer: 680.85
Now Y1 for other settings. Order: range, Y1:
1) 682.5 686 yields 682.85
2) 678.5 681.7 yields 680.85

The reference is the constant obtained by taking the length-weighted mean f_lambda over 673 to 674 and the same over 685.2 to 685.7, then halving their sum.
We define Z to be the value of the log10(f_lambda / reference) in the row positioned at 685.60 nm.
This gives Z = -0.08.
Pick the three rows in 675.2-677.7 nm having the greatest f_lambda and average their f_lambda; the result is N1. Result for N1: 7.5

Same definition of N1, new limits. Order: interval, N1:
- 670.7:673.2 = 7.8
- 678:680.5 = 7.1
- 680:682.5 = 7.3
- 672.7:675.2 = 7.6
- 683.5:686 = 7.2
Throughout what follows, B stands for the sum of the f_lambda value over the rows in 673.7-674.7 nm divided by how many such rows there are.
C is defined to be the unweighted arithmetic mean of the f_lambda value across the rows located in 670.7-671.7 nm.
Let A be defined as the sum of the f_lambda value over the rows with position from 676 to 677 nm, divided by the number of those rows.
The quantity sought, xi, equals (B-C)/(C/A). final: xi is -0.3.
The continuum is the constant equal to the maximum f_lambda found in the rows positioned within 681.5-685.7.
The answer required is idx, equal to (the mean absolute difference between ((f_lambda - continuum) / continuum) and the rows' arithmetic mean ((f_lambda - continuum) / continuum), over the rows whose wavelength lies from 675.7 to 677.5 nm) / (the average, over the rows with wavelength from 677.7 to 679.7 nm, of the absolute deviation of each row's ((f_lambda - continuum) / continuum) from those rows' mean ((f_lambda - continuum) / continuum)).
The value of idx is 0.9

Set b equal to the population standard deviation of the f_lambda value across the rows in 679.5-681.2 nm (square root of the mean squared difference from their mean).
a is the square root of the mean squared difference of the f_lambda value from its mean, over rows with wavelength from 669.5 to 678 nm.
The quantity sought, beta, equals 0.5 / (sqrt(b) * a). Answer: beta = 1.16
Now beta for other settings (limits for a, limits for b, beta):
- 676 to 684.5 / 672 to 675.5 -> 1.14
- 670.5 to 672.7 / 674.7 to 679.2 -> 0.88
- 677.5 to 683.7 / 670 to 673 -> 1.16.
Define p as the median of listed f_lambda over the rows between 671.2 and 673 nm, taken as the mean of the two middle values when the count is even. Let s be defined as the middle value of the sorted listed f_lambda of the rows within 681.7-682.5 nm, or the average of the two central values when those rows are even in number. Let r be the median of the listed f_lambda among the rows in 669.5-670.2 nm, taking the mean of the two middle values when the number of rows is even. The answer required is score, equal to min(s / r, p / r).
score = 0.82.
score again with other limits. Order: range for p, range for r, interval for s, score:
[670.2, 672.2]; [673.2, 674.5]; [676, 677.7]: 0.99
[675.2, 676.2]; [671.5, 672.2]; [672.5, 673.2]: 1.00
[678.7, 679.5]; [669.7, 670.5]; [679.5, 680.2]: 0.85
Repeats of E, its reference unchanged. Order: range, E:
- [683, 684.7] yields 683.10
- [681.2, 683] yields 682.35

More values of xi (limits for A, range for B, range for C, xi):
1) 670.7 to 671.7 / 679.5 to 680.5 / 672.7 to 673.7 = -0.7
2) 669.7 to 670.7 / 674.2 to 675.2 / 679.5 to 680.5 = 0.3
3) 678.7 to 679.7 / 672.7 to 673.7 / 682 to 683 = 0.5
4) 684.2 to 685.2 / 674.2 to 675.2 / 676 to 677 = -0.4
